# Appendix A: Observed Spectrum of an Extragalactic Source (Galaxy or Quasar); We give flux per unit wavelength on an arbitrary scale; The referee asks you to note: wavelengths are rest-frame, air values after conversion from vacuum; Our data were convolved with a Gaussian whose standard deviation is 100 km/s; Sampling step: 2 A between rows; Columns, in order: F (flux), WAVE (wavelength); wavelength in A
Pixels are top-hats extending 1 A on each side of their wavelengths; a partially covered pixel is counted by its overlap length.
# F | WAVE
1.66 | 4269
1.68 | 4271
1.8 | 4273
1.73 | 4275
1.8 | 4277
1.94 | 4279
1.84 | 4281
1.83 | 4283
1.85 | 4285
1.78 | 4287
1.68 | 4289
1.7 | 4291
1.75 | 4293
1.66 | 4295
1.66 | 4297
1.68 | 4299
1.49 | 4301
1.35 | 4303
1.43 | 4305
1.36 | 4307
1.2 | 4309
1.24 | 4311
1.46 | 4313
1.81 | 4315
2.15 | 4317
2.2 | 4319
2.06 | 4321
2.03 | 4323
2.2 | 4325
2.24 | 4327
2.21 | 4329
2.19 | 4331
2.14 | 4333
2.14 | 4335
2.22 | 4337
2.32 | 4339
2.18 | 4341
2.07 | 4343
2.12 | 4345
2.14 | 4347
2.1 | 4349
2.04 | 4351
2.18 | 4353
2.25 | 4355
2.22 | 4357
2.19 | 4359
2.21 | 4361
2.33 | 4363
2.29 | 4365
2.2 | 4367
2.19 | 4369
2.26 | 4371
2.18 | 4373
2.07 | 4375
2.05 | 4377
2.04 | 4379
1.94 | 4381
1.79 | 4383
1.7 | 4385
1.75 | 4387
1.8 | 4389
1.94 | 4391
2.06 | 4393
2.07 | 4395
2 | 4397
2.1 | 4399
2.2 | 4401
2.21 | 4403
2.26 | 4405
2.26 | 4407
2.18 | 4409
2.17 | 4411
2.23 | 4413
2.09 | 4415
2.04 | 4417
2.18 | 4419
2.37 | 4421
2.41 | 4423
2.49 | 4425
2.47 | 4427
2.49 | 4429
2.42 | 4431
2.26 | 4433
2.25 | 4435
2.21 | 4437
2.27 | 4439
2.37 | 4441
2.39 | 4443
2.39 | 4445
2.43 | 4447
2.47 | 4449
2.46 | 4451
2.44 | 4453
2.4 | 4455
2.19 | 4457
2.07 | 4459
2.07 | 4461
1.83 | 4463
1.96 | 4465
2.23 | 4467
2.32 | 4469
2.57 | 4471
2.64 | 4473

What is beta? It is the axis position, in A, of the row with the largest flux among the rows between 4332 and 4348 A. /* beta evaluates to 4339 A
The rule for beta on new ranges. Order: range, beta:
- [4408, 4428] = 4425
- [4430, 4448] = 4447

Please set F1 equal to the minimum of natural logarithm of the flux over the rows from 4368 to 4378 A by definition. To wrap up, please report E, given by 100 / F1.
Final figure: 139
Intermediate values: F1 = 0.72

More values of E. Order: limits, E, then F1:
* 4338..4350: 137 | 0.73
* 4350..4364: 140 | 0.71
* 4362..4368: 127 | 0.79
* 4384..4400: 188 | 0.53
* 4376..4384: 172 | 0.58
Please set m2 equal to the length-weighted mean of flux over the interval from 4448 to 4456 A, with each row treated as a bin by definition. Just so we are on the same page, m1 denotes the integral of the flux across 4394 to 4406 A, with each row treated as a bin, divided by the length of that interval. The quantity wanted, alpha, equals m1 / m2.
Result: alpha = 0.88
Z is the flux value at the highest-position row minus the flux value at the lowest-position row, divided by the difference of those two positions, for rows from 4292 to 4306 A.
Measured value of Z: -0.027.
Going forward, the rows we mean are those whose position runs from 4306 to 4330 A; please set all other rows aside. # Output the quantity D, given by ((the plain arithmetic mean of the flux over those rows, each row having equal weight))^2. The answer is 3.4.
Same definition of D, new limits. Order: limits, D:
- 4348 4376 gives 4.8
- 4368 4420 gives 4.3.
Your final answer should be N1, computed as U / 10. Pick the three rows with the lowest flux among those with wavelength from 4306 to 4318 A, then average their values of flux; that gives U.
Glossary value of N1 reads 0.13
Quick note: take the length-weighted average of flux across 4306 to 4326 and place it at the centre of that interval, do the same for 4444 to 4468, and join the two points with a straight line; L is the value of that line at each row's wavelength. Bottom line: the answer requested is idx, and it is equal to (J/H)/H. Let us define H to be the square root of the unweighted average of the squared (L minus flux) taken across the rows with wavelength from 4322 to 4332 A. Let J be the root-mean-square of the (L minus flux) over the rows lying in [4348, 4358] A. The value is 2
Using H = 0.37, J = 0.27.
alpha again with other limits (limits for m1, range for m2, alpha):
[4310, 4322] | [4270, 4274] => 1.05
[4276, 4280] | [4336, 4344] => 0.85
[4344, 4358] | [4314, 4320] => 1.05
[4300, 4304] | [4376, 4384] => 0.73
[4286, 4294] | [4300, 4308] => 1.23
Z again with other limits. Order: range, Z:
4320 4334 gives 0.007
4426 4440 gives -0.017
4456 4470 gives 0.011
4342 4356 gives 0.015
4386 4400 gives 0.029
